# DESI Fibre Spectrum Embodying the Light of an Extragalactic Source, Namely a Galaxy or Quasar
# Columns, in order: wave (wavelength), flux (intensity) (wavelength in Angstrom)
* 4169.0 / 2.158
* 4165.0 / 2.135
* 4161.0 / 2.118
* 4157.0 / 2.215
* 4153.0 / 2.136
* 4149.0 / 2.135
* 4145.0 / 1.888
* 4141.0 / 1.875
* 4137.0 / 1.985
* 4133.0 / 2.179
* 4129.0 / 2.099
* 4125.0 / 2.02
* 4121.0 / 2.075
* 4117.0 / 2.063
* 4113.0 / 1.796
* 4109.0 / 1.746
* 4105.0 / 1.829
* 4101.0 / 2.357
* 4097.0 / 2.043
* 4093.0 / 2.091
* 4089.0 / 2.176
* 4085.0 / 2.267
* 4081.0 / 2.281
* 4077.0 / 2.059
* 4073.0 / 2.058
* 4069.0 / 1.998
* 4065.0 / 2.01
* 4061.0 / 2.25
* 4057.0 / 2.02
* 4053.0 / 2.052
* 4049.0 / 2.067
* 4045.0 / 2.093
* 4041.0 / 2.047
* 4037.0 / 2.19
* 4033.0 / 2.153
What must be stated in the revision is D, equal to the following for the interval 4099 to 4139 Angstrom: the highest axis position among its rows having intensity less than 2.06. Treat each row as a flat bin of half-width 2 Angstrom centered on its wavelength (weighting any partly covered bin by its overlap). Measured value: 4137.0 Angstrom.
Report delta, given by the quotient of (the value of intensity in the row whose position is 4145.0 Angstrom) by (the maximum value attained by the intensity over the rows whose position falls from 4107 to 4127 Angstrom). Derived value 0.91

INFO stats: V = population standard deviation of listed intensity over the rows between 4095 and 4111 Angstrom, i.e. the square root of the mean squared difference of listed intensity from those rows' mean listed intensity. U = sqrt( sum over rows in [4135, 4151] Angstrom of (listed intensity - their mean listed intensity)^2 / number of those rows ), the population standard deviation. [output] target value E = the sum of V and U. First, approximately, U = 0.10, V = 0.24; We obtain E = 0.34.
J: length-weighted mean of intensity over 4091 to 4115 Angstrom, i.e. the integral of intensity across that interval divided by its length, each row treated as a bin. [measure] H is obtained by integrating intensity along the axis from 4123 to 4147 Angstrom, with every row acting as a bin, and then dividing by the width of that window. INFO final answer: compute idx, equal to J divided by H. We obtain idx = 0.98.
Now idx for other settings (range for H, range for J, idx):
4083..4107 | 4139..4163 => 0.97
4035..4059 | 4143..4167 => 1.01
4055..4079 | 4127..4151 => 0.98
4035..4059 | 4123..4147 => 0.97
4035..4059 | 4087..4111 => 0.98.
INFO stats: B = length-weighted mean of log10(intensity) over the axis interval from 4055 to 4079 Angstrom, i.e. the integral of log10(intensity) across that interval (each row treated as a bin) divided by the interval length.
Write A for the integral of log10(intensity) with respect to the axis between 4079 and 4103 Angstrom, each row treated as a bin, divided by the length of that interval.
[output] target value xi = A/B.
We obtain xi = 1.09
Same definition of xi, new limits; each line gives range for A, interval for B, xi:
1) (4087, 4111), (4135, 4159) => 1.00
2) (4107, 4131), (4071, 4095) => 0.88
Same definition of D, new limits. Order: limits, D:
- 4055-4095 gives 4077.0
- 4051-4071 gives 4069.0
